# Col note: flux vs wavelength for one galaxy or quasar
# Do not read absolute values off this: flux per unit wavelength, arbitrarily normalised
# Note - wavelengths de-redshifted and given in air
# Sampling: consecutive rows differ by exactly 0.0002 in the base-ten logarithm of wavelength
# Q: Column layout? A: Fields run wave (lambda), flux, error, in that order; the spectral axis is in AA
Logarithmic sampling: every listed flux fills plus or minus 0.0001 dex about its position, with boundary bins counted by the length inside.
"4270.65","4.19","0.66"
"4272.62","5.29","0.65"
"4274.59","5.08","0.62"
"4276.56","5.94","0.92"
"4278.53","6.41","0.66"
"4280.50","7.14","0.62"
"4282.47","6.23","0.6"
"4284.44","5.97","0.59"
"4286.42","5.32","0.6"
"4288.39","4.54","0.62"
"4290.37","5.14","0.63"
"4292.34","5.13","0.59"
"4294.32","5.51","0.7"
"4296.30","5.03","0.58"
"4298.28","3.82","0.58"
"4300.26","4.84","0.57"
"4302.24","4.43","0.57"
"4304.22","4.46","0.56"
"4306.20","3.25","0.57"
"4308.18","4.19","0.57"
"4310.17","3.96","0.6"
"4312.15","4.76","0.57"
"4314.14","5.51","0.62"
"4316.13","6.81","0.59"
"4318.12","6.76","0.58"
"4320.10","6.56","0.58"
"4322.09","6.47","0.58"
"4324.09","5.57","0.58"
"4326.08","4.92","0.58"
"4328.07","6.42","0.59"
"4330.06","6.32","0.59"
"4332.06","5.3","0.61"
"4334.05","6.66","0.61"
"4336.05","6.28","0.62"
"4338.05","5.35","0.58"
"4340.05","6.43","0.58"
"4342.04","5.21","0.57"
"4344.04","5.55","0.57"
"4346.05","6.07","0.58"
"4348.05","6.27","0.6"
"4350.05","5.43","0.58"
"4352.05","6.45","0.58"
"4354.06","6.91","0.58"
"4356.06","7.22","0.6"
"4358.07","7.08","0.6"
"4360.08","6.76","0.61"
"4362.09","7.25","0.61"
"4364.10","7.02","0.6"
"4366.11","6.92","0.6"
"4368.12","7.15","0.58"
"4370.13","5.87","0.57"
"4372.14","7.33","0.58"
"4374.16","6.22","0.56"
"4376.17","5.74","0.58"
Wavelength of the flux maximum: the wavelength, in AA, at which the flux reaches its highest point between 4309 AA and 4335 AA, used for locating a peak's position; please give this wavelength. 4316.13 AA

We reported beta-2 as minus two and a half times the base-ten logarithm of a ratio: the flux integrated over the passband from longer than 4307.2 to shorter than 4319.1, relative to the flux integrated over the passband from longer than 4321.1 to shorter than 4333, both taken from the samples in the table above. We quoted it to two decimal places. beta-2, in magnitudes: 0.10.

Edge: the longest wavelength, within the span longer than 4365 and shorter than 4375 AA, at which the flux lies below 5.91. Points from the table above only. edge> 4370.13 AA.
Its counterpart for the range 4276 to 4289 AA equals 4288.39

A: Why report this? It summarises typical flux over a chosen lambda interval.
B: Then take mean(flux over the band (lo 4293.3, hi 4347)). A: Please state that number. 5.4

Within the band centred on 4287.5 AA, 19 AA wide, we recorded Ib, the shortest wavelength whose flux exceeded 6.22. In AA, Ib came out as 4278.53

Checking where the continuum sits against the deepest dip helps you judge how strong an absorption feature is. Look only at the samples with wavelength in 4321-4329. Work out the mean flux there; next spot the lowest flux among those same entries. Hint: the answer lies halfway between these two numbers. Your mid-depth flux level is 5.38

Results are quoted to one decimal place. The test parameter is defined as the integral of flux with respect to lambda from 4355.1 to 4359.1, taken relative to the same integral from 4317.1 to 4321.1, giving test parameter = 1.1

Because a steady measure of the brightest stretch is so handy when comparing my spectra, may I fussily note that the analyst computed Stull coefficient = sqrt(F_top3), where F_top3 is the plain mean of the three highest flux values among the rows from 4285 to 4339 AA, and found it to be 2.60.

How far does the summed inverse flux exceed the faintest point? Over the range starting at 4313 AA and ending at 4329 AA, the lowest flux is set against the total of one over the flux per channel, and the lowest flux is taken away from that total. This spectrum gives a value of -3.60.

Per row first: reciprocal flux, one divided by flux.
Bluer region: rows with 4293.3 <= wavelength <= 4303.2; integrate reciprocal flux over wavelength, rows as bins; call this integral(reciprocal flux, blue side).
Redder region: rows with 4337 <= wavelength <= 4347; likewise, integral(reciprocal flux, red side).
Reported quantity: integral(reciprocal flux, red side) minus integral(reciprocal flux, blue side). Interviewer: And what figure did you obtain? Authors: -0.37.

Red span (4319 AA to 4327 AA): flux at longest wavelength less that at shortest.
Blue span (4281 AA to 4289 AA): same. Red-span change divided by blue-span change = 1.0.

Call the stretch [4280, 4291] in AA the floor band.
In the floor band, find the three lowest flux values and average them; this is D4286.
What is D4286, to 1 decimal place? 5.0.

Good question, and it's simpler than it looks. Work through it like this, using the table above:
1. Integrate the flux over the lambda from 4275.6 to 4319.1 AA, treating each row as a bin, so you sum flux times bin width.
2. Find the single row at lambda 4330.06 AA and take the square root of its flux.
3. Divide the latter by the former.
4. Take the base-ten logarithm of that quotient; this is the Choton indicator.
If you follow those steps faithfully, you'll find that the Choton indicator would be -1.96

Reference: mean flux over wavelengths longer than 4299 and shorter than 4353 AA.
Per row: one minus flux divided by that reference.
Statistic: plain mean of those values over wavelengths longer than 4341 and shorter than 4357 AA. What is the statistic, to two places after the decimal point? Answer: -0.10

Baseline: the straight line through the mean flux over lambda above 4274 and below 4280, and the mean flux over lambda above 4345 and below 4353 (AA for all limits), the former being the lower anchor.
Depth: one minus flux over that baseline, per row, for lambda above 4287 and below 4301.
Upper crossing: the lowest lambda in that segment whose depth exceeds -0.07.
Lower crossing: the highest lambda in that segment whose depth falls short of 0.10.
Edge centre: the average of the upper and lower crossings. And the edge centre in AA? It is 4291.4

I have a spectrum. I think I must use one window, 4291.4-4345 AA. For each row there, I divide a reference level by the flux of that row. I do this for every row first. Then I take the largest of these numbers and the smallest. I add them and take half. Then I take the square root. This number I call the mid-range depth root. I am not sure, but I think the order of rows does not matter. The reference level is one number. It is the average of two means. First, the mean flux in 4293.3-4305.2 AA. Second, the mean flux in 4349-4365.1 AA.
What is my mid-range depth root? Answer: 1.14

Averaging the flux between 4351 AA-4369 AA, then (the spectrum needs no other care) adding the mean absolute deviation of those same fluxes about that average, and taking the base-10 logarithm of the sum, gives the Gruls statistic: 0.855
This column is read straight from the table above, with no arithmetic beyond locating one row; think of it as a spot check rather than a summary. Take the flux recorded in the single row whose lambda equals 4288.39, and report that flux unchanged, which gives 4.54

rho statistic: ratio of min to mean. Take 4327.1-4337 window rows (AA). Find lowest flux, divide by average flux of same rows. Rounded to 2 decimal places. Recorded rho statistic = 0.86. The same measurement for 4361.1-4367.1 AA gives 0.98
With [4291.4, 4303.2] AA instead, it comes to 0.80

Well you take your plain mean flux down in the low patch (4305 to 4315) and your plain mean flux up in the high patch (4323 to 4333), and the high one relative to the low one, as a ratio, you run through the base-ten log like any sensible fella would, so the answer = 0.12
